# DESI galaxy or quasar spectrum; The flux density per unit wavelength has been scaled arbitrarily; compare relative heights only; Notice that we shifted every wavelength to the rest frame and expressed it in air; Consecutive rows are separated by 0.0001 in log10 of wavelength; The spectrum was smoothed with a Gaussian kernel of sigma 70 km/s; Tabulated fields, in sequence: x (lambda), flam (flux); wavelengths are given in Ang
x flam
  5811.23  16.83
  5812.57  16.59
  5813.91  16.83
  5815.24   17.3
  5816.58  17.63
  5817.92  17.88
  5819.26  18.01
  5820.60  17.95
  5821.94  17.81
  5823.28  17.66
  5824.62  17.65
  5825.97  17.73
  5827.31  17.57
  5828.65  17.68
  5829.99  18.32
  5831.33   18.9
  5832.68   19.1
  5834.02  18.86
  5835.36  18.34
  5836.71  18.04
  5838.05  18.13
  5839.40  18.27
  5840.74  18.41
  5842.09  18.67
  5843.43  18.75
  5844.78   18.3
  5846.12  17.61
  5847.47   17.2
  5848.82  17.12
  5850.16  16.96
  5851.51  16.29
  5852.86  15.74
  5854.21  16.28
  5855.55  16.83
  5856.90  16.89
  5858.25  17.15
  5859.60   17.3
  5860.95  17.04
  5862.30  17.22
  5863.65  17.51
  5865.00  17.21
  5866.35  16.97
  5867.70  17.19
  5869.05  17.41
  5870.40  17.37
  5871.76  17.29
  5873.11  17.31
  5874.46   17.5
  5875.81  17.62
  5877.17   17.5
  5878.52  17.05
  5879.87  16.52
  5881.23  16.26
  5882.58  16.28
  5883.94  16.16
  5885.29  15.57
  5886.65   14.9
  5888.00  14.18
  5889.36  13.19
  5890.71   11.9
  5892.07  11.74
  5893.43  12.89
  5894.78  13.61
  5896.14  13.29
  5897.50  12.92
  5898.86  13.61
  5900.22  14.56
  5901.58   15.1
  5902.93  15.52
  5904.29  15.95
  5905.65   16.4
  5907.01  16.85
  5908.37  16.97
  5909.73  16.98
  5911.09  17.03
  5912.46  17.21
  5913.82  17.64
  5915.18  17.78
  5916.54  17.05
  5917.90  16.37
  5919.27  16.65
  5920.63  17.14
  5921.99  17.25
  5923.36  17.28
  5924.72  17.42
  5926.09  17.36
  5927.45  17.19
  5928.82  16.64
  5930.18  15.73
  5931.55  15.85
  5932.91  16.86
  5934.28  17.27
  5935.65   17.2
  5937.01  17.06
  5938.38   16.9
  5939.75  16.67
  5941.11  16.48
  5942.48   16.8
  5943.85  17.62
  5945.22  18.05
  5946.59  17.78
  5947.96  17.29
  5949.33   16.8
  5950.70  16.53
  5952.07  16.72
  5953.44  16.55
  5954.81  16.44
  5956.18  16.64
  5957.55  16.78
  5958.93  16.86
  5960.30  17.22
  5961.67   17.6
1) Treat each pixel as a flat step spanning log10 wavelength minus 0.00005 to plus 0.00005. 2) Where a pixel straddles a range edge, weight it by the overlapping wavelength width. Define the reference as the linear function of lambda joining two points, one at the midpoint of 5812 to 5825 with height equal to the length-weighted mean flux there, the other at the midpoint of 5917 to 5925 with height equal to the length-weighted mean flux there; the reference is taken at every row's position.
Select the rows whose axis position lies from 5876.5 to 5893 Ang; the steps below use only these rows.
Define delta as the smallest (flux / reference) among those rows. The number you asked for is 0.68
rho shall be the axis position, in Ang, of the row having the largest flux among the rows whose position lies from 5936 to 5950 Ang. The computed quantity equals 5945.22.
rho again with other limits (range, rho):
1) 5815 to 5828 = 5819.26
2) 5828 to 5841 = 5832.68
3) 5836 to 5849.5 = 5843.43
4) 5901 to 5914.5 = 5913.82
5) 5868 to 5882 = 5875.81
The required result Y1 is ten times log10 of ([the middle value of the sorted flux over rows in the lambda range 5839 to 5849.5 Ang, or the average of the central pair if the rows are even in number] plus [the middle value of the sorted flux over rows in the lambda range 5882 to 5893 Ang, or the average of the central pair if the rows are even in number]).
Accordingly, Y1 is 15.2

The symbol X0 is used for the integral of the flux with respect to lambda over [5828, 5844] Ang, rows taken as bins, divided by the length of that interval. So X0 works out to 18.5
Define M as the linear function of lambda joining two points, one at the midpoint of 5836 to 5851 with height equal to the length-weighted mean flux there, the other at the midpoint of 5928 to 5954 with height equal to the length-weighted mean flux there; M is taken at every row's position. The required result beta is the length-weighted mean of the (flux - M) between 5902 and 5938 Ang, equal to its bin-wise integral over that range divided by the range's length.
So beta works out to -0.25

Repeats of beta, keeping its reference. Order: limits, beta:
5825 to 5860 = -0.23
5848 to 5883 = -0.69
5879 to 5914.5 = -2.22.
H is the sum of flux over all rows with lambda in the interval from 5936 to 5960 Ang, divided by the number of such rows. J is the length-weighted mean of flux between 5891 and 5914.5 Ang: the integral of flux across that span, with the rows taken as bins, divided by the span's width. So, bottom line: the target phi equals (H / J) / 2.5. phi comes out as 0.448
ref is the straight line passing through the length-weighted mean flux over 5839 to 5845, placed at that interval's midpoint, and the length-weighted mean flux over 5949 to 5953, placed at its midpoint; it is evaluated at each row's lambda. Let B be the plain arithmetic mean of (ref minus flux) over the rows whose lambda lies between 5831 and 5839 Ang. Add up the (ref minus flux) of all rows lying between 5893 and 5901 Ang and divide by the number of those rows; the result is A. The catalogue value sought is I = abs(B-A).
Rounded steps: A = 4.1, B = 0.07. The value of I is 4.0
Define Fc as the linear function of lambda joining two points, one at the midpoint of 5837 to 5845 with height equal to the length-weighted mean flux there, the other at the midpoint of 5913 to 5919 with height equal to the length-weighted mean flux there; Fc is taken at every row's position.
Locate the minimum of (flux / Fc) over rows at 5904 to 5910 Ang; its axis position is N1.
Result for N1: 5904.29 Ang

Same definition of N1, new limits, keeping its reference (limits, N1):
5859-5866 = 5860.95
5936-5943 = 5941.11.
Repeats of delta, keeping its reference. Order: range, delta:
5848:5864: 0.91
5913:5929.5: 0.96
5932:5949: 0.98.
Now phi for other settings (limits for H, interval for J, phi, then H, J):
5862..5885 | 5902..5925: 0.405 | 17.1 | 16.9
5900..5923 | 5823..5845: 0.364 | 16.6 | 18.3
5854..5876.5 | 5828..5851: 0.379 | 17.2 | 18.1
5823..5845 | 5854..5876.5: 0.425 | 18.3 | 17.2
